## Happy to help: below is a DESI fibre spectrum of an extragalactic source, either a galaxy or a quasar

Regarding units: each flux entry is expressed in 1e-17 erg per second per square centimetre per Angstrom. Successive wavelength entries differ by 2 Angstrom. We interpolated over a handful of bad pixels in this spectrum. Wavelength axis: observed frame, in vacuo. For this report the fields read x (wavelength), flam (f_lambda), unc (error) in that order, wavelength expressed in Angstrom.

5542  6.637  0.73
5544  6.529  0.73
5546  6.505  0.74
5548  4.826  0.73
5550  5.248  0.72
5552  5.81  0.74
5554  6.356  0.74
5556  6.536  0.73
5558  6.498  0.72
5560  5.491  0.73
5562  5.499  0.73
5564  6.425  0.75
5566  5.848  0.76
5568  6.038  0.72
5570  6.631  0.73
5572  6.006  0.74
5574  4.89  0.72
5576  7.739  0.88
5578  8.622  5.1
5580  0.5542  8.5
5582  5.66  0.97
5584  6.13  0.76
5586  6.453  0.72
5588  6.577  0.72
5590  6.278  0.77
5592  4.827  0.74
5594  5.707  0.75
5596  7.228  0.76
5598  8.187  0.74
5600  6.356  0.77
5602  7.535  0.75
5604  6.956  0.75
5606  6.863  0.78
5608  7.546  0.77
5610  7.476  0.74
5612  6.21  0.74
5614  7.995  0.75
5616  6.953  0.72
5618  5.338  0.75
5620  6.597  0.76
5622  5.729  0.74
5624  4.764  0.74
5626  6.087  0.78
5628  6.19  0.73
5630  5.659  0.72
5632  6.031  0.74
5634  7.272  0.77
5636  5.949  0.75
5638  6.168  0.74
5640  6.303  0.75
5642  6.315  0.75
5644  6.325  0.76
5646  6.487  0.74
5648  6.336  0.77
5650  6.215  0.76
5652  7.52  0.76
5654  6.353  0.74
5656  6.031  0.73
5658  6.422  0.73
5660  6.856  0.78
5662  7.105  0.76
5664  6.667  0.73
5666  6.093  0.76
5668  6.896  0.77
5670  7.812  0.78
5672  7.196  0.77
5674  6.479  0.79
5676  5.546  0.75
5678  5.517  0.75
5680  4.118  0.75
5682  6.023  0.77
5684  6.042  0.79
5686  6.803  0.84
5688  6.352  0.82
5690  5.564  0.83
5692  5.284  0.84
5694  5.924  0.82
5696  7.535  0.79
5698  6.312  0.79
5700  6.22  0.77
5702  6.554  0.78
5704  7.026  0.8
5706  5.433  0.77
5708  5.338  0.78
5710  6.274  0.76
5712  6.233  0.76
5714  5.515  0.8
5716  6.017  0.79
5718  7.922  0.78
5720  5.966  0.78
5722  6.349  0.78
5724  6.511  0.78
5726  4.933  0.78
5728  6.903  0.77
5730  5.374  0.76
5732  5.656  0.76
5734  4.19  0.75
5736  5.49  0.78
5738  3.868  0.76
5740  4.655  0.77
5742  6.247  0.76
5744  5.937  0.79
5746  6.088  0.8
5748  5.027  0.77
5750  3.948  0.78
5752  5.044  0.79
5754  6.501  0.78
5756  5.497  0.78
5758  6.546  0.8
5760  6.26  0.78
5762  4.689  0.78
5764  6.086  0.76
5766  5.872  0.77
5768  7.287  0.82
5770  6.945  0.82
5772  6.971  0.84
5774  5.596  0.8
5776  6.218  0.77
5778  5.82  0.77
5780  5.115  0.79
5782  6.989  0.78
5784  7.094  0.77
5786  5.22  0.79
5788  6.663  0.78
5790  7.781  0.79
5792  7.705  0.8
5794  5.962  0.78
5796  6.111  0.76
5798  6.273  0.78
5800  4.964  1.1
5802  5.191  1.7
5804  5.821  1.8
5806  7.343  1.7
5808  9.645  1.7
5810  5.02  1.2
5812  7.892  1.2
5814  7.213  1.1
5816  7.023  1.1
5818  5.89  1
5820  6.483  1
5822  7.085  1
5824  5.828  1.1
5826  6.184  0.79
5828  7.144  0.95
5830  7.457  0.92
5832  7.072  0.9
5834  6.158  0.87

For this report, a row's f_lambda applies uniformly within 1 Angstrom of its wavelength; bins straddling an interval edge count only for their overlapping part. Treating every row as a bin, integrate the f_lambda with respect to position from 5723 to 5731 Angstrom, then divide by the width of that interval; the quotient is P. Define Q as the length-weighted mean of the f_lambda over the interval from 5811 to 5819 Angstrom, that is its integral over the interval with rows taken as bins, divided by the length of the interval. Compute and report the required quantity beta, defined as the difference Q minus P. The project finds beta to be 1.07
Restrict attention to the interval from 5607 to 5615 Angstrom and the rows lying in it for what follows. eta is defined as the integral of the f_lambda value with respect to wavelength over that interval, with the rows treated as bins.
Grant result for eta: 58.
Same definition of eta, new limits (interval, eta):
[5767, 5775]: 54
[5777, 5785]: 50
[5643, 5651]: 51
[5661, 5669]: 54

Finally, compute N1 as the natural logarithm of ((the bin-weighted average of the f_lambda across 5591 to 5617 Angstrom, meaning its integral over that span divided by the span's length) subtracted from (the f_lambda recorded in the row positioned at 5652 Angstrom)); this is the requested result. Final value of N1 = -0.5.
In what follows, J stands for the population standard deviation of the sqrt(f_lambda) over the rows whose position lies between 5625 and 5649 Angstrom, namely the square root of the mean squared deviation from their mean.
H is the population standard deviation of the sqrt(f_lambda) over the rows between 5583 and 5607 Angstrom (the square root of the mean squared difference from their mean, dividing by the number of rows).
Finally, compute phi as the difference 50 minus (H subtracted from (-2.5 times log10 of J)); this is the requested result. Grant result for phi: 47.3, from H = 0.164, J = 0.07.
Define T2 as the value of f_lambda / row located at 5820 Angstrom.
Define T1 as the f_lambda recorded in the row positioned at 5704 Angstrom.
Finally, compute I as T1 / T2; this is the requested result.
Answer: 1.1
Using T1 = 7.026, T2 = 6.483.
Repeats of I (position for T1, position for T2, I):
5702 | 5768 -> 0.9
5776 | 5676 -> 1.1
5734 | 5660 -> 0.6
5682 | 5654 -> 0.9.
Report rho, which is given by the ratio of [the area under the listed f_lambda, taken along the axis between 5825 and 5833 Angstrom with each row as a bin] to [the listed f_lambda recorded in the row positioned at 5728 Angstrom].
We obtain 8.1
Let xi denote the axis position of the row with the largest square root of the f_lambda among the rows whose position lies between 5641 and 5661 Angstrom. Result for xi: 5652 Angstrom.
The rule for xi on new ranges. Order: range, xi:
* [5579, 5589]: 5588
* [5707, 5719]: 5718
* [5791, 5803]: 5792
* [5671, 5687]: 5672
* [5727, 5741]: 5728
